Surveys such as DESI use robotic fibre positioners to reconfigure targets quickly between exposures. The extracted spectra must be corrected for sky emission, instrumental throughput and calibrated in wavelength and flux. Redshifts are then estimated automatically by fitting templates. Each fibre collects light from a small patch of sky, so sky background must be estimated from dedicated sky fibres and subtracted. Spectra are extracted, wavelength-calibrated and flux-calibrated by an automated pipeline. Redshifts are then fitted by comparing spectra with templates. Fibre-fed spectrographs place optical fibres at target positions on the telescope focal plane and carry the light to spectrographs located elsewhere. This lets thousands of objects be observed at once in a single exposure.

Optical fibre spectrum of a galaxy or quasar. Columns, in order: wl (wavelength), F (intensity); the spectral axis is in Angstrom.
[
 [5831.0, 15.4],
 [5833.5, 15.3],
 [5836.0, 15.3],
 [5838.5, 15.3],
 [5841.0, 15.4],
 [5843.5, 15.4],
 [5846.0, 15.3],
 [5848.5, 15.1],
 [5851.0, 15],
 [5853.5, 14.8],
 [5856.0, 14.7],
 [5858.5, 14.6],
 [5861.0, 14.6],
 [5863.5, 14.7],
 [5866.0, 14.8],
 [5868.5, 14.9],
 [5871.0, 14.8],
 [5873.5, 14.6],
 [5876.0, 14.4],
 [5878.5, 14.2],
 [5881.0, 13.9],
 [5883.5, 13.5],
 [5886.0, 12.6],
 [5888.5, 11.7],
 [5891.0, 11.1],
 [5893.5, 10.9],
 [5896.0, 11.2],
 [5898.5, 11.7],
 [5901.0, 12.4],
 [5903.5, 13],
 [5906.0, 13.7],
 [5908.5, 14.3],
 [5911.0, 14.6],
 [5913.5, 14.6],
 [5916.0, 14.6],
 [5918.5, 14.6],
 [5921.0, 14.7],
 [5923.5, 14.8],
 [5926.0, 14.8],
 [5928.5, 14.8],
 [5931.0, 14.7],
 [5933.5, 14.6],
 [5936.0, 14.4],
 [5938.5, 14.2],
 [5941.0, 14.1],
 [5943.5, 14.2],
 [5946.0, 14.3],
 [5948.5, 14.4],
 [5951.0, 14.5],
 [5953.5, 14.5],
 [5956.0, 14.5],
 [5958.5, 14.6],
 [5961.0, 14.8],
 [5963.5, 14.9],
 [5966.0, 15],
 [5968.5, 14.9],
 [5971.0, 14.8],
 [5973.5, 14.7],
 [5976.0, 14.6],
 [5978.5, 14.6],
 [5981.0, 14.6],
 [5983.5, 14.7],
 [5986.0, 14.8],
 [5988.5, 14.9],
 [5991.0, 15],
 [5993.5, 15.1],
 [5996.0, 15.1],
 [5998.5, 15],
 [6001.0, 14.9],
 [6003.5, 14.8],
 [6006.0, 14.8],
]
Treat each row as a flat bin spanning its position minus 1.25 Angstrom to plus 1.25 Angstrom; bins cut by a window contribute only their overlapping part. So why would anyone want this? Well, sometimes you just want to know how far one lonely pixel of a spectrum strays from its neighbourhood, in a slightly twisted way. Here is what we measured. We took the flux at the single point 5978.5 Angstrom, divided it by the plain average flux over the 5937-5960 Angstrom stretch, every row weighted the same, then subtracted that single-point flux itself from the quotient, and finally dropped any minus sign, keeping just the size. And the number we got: 13.6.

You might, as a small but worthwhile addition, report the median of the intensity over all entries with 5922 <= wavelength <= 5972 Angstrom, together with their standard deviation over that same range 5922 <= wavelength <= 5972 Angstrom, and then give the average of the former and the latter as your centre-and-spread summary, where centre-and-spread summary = 7.43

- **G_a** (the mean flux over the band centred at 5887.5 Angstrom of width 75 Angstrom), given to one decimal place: 13.8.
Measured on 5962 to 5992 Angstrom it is 14.8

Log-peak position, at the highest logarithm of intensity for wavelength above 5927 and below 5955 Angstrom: 5928.5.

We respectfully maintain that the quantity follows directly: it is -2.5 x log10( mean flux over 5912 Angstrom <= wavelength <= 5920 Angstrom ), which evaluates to -2.91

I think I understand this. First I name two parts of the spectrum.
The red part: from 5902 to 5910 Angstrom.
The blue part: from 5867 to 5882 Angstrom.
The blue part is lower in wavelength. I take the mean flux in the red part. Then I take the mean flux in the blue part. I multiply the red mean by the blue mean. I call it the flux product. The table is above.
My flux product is 198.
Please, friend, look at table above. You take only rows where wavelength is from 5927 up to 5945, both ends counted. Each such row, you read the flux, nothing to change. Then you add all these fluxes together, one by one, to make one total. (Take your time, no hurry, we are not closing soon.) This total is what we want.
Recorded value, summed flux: 101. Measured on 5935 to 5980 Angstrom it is 262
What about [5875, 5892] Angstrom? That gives 91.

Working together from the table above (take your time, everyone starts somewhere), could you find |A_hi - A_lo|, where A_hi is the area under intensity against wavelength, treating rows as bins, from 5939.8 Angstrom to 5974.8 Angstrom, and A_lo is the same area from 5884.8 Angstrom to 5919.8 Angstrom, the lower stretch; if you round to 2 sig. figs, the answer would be 58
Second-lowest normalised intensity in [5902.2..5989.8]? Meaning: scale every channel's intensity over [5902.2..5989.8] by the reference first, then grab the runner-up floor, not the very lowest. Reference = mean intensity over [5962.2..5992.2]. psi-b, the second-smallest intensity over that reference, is 0.93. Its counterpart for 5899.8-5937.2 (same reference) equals 0.88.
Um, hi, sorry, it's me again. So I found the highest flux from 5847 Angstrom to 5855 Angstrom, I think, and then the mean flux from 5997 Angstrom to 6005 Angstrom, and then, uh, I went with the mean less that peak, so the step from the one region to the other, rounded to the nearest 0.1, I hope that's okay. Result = -0.2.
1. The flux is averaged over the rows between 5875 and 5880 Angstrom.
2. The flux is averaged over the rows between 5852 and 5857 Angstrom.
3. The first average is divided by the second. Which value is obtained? 0.97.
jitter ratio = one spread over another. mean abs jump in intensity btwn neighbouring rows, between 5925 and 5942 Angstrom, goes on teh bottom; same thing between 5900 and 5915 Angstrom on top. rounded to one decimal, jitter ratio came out 3.8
